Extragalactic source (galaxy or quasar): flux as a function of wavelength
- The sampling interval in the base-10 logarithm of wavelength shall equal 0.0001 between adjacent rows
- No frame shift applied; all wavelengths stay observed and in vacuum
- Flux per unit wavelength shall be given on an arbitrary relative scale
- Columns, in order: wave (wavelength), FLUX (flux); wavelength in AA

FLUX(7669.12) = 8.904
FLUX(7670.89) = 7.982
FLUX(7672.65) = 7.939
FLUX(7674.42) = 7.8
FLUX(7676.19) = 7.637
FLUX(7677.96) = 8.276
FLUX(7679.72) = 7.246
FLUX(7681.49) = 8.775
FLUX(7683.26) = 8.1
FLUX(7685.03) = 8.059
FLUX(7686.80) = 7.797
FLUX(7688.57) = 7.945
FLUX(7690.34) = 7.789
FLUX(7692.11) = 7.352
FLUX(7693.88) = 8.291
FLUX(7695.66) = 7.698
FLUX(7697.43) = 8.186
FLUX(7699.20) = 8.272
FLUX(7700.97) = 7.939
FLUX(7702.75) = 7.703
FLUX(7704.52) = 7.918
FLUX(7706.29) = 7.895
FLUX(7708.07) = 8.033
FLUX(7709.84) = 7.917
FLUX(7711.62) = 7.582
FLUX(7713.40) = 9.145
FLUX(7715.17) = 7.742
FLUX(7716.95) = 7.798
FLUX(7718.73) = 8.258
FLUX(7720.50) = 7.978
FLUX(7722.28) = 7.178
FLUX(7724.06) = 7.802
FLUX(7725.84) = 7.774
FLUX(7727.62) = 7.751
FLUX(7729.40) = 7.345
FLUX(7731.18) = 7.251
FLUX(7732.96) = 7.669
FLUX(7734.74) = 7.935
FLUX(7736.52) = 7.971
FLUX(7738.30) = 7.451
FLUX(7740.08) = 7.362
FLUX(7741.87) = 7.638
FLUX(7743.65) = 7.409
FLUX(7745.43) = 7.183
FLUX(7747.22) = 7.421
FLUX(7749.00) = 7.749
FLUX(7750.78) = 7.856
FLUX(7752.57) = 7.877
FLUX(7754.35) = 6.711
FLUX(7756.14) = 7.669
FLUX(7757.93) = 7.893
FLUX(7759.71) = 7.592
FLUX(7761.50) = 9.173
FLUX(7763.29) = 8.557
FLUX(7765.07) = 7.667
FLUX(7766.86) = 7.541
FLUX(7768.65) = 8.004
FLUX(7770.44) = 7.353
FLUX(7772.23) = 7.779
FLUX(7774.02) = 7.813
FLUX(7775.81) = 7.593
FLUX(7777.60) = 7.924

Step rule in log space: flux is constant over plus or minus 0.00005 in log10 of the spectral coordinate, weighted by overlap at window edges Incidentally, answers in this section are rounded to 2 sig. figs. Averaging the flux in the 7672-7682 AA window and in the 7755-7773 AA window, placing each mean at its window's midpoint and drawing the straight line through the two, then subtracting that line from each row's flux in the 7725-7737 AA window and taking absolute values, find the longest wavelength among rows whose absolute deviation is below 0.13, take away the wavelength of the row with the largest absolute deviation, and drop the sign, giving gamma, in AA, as 5.3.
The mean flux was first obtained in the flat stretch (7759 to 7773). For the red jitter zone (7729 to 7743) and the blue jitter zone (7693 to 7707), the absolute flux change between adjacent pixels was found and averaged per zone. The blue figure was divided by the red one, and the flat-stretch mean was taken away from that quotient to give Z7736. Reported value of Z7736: -6.80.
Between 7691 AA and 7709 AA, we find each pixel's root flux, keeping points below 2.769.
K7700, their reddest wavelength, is 7692.11 AA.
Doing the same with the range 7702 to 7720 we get 7711.62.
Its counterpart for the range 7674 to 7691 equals 7679.72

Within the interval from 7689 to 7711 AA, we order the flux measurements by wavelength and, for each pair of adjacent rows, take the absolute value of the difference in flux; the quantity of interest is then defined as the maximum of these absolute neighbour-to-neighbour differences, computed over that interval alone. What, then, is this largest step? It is 0.94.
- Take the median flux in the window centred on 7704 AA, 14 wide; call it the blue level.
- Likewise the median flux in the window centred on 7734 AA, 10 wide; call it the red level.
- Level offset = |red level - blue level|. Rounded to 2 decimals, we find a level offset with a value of 0.37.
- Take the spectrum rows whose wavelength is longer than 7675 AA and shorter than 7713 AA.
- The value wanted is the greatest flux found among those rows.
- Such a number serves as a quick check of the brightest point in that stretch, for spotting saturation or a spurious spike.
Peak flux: 8.775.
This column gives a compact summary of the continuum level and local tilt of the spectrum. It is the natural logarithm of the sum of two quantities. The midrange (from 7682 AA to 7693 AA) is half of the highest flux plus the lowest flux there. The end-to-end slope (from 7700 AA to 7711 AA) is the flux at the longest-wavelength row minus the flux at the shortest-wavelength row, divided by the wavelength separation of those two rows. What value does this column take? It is 2.04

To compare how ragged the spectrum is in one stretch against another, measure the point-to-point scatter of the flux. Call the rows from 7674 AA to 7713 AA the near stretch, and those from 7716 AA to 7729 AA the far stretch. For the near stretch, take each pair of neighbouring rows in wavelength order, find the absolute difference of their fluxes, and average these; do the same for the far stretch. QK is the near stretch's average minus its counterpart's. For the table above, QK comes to 0.0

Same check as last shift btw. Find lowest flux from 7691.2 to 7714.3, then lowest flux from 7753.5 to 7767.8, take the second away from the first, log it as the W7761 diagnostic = 0.64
